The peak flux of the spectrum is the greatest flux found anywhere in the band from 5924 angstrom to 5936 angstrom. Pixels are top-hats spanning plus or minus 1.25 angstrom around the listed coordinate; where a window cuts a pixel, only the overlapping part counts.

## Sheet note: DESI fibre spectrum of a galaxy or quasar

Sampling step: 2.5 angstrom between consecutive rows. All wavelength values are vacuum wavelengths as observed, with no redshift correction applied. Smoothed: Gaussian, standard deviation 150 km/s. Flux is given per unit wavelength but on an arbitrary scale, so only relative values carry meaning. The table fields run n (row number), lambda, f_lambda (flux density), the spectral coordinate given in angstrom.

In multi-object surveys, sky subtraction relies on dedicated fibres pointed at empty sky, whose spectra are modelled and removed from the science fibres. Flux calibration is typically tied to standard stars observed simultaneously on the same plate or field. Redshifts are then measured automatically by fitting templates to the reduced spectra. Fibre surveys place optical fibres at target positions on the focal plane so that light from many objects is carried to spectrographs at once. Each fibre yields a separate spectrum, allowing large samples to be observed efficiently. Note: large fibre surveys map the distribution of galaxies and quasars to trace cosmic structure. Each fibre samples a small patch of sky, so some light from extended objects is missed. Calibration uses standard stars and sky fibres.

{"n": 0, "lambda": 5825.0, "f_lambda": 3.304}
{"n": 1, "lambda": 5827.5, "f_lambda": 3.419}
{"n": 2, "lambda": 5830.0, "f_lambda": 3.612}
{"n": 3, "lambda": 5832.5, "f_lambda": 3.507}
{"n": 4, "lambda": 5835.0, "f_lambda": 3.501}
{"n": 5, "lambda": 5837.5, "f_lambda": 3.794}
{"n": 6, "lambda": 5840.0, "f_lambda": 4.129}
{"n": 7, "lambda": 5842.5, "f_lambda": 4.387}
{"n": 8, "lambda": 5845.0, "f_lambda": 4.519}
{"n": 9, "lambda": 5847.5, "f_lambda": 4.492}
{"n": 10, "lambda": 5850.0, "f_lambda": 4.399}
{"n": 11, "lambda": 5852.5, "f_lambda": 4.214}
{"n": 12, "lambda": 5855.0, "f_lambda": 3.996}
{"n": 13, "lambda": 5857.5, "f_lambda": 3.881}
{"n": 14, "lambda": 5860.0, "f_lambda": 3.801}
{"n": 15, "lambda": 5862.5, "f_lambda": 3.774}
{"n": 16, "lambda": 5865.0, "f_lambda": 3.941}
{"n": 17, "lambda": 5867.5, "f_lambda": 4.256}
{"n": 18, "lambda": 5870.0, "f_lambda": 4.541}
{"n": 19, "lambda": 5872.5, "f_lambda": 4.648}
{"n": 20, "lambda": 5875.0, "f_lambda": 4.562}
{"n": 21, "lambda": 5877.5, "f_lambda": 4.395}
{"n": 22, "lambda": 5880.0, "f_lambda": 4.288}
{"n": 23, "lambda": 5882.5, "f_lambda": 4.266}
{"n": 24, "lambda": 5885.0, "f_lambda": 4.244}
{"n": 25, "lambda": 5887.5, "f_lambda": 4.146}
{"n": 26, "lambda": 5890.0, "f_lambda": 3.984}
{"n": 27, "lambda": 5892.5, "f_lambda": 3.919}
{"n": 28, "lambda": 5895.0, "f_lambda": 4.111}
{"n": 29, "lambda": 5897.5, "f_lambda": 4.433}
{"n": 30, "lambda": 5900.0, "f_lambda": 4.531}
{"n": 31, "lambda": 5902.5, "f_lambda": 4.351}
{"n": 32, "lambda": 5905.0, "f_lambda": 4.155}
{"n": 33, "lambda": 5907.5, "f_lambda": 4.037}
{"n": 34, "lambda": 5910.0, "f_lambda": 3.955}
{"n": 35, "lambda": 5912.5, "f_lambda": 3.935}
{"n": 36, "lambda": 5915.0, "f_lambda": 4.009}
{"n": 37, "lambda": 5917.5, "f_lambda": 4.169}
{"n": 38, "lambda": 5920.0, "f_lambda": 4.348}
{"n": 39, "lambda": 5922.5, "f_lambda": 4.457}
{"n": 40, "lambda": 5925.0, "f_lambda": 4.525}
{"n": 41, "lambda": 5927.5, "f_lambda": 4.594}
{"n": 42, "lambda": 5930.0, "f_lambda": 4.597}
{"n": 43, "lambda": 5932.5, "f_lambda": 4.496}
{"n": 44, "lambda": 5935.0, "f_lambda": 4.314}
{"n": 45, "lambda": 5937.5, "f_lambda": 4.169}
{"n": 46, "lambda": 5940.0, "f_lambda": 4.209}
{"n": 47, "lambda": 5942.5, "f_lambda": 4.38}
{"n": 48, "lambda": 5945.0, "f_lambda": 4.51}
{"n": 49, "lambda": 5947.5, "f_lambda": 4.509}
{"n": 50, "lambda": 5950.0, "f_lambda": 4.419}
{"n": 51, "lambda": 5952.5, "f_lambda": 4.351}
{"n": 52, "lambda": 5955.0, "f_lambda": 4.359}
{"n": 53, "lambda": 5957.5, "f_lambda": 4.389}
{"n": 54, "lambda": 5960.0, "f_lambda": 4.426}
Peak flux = 4.597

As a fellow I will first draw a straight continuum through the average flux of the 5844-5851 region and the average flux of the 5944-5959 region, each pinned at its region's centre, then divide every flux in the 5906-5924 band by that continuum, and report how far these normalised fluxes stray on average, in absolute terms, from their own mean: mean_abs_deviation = 0.038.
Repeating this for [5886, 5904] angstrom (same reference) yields 0.044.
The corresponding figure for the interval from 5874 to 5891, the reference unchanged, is 0.028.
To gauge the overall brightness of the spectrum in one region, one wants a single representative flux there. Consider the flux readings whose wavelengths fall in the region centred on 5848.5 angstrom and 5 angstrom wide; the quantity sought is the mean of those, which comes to 4.45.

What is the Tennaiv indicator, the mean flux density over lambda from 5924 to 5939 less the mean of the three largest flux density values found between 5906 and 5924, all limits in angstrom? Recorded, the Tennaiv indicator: 0.12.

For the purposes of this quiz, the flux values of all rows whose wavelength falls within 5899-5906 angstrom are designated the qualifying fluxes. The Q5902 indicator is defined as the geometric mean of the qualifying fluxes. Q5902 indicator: 4.34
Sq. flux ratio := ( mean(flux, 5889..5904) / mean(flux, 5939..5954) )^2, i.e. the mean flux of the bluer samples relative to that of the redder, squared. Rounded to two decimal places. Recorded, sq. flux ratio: 0.92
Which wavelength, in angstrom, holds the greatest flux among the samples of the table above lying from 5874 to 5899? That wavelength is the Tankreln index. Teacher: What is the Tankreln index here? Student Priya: 5875.0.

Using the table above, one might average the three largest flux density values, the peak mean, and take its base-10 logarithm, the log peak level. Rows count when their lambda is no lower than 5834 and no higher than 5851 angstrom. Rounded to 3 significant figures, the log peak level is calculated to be 0.650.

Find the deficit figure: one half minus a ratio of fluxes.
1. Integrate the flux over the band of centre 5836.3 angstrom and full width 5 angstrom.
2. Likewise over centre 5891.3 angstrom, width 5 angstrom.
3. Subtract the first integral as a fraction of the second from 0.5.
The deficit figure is -0.42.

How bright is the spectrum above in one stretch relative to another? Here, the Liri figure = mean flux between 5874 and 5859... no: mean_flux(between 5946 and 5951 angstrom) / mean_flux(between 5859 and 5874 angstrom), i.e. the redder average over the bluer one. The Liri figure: 1.07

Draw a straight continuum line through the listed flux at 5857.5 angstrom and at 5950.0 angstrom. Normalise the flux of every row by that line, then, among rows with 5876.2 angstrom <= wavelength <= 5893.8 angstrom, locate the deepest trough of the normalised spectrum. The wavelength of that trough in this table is 5892.5 angstrom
